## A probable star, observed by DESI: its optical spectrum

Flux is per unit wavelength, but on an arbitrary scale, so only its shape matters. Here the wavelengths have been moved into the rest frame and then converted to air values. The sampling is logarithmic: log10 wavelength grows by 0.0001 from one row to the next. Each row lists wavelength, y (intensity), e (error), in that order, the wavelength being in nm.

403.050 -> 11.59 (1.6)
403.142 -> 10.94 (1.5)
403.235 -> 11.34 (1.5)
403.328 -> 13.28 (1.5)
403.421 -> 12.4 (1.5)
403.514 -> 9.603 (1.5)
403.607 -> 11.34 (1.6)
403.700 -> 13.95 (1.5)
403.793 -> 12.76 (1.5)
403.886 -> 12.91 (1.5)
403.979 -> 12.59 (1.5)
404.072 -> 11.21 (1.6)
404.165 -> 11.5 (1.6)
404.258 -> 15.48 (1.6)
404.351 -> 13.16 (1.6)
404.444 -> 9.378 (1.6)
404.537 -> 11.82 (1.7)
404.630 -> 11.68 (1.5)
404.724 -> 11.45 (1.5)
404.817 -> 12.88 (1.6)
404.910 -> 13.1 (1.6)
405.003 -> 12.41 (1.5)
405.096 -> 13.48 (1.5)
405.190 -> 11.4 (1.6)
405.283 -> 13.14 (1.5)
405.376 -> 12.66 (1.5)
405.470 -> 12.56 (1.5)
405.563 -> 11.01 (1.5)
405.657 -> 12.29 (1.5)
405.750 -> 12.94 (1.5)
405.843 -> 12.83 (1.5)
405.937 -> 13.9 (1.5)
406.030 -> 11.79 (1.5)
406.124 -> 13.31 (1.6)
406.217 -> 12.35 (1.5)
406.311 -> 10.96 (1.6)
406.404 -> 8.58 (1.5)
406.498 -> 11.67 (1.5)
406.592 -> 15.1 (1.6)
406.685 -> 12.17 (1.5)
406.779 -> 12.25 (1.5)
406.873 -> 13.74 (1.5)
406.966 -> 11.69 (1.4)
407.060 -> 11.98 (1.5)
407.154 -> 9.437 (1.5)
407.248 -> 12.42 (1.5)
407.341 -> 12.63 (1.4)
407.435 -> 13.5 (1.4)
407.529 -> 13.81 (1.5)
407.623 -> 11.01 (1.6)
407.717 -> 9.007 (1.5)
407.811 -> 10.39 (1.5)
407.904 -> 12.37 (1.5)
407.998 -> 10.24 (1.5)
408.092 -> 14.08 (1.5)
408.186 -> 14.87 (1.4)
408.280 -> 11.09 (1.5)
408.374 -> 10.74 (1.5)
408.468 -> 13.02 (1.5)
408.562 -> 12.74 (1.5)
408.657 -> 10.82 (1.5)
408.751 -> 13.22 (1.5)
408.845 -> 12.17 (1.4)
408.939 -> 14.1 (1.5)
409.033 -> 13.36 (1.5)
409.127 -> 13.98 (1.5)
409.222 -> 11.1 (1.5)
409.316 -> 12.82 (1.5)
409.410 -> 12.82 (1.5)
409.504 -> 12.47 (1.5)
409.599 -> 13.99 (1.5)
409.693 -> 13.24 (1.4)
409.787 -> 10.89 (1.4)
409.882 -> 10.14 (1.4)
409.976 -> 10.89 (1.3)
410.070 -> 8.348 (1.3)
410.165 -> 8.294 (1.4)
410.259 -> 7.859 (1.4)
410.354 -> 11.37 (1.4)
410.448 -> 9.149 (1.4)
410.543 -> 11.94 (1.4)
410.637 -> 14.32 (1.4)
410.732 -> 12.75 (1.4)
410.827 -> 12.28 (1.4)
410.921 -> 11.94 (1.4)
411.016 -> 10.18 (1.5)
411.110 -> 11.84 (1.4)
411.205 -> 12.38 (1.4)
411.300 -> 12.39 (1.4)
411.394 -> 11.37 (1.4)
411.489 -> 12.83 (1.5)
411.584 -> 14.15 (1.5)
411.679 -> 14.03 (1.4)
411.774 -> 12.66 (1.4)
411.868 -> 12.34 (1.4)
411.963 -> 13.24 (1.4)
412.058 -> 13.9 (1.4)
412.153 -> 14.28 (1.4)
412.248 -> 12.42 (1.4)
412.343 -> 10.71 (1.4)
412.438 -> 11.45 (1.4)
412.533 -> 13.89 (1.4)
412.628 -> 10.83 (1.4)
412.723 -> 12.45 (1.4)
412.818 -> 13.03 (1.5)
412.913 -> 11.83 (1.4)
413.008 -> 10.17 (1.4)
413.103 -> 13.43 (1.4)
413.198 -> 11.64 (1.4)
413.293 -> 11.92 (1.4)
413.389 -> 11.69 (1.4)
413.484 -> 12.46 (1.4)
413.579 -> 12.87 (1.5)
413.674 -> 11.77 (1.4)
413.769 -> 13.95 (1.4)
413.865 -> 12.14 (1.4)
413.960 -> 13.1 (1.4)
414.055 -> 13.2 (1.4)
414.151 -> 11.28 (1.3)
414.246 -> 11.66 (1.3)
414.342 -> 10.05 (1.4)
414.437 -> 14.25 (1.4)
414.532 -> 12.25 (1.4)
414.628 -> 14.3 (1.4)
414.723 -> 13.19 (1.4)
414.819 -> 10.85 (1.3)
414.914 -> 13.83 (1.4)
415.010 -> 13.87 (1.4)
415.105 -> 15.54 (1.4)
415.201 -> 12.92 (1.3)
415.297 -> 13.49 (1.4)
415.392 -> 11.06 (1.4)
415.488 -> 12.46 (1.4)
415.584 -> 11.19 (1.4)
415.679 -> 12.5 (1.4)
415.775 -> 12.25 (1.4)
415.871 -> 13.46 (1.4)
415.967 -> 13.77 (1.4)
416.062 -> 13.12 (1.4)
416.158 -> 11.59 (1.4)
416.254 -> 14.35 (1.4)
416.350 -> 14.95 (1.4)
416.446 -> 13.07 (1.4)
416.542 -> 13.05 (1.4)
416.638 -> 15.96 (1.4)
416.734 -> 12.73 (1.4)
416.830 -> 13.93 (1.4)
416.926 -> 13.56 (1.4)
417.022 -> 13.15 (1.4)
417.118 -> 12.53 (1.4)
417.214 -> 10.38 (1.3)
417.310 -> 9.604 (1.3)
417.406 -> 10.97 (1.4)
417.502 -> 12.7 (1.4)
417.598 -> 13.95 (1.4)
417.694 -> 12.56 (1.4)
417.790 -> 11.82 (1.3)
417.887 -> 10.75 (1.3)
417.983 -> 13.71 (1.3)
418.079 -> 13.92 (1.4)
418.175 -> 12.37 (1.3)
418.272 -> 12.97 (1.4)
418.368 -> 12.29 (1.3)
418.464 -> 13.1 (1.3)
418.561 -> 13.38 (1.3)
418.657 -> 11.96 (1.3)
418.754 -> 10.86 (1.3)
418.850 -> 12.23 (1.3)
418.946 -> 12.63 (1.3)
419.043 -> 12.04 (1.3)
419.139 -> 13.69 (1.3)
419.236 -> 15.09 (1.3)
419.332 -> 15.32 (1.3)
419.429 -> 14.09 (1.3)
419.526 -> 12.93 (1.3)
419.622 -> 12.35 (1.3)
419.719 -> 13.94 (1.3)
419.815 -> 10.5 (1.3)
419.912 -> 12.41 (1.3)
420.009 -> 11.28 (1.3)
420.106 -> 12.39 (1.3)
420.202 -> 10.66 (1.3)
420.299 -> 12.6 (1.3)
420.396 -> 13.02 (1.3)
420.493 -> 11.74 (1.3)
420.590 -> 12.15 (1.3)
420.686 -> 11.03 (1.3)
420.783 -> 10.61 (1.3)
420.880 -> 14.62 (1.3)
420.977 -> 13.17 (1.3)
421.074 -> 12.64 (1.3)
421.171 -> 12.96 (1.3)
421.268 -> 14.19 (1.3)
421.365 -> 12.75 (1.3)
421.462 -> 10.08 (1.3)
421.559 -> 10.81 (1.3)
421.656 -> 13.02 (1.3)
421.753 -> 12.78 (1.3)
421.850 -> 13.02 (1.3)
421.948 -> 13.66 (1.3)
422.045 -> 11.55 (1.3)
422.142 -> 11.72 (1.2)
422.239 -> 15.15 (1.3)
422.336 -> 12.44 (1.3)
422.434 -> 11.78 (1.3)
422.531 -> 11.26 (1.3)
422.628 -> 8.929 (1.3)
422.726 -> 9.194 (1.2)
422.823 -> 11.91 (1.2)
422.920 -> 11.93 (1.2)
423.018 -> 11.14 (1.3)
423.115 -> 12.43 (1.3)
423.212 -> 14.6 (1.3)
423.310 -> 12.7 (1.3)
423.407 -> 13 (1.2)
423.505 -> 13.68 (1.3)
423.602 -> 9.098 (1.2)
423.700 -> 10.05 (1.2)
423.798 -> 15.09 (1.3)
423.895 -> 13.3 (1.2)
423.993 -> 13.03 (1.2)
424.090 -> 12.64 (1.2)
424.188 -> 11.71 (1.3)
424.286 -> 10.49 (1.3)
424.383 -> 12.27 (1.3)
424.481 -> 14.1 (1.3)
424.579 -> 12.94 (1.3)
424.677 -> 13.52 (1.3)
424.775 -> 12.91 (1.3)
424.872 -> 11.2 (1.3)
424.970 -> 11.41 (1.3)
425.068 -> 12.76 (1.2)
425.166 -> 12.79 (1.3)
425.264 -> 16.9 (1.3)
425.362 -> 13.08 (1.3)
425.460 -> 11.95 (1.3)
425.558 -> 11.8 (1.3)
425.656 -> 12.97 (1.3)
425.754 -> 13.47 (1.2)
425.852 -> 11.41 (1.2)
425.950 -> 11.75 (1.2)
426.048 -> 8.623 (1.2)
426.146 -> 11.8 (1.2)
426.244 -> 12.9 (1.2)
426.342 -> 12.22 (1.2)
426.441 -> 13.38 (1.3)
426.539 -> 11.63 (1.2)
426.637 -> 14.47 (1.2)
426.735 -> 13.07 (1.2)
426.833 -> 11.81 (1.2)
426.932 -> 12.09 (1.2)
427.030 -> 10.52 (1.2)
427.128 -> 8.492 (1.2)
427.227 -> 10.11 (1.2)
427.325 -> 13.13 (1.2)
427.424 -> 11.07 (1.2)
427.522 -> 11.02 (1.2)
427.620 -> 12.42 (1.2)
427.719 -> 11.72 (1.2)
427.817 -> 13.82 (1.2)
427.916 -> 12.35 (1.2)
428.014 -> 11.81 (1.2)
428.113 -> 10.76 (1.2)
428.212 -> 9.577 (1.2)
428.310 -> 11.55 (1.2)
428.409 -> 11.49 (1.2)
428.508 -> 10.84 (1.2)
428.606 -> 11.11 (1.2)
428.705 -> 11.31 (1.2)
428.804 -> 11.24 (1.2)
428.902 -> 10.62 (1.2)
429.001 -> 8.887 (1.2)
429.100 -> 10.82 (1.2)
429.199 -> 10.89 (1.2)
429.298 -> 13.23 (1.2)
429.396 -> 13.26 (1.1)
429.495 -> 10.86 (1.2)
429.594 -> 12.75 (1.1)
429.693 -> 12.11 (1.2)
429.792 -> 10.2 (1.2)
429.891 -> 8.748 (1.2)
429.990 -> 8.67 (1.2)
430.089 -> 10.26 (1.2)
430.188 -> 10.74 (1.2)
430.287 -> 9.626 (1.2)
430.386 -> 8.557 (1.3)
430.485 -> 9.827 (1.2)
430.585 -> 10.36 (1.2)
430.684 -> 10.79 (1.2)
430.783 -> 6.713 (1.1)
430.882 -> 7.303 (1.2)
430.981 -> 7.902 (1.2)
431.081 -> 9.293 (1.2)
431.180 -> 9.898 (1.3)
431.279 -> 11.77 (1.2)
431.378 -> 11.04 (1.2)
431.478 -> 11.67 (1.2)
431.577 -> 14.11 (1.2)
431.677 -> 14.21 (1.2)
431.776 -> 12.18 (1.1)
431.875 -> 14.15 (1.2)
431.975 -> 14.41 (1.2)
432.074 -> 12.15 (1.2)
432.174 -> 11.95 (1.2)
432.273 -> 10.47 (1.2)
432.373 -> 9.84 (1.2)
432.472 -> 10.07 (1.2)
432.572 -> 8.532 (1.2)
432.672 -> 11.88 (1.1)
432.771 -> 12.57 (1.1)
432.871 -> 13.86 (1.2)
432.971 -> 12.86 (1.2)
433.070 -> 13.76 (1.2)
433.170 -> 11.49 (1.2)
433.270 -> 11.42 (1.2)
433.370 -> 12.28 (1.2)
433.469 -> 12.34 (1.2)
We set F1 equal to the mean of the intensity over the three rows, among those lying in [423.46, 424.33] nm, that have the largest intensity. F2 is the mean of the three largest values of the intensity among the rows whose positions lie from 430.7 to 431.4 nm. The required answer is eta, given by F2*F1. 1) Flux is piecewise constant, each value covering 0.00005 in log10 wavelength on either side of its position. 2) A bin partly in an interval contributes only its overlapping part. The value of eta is 153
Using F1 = 14.02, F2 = 10.9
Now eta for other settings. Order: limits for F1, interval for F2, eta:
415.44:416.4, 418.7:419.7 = 213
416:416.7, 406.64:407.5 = 201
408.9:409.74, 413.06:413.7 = 181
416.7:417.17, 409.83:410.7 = 170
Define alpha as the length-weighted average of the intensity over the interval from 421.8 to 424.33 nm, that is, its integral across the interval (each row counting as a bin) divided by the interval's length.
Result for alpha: 12.1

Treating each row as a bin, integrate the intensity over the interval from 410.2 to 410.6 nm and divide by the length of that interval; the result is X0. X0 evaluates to 10.1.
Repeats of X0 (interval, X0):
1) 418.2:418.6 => 12.9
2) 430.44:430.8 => 9.6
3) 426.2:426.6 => 12.6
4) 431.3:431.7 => 12.6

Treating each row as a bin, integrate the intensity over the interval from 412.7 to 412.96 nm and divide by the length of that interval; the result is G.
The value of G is 12.4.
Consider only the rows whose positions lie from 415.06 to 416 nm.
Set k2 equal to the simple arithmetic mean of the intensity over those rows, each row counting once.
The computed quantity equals 12.9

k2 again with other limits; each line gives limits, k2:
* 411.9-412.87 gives 12.6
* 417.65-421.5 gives 12.6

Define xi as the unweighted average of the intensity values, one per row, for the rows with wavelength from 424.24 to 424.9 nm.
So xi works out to 12.5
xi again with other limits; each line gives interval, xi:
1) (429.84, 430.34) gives 9.6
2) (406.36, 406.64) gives 11.8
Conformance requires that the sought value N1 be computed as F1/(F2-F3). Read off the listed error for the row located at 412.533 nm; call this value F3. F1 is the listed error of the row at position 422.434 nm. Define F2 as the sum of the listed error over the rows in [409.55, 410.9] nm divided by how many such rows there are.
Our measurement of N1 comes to -182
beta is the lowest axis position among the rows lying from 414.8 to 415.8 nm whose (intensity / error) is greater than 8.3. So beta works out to 414.819 nm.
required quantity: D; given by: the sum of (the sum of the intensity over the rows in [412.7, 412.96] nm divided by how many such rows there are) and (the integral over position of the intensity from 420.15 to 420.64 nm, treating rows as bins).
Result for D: 18.3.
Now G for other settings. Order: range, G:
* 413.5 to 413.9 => 12.7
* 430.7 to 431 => 7.7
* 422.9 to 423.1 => 11.6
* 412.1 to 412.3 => 13.3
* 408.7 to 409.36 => 13.0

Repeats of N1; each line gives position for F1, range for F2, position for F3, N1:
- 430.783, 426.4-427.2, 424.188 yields -13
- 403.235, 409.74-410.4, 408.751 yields -12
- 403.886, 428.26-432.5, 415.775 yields -7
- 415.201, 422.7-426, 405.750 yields -5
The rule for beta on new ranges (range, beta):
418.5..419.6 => 418.561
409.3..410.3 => 409.316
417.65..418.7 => 417.694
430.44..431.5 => 430.585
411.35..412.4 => 411.489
